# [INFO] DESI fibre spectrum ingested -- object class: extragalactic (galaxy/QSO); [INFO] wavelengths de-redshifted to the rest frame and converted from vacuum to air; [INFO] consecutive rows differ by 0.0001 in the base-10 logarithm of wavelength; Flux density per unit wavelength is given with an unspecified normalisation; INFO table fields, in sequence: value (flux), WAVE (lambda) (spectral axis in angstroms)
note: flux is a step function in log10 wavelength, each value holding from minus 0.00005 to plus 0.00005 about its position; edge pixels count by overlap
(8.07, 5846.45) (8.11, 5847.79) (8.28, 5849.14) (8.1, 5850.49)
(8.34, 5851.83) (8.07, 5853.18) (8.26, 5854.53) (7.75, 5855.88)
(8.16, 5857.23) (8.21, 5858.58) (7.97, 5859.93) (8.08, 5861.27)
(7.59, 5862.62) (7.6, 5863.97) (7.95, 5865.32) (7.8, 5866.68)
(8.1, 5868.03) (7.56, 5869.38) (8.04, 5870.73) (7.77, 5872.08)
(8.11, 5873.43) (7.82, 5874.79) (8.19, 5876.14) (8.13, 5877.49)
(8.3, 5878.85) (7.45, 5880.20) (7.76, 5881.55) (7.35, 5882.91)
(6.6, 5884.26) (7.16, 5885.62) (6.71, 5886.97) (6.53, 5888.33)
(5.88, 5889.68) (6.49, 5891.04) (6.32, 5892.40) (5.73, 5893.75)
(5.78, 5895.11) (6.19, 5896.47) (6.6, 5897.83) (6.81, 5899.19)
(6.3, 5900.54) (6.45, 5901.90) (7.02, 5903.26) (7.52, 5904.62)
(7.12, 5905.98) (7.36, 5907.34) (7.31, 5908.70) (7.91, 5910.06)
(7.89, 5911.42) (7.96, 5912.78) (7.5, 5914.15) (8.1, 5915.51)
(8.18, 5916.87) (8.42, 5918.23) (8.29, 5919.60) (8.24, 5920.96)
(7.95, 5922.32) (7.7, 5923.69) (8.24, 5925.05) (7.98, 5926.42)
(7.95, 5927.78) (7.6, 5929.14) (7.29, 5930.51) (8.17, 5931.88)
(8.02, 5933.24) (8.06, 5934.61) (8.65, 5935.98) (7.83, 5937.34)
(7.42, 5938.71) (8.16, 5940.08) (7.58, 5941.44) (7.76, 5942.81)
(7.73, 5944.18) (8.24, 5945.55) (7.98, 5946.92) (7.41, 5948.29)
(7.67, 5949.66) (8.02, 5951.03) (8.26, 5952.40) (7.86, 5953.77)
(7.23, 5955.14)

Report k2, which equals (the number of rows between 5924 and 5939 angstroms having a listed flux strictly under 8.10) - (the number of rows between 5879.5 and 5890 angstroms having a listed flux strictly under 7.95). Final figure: 0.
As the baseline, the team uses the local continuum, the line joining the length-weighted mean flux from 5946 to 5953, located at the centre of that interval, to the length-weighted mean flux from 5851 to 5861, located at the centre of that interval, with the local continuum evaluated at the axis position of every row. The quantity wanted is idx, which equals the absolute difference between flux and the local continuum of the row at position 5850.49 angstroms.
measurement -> 0.03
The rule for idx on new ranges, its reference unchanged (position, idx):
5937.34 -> 0.08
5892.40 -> 1.70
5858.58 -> 0.10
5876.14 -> 0.13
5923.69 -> 0.24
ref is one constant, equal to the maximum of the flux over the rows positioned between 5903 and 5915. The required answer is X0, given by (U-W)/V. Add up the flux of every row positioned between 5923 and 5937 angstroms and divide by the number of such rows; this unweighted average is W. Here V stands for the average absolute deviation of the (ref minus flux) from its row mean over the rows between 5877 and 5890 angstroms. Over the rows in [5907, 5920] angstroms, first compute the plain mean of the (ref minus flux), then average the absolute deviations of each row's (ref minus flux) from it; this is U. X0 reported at -13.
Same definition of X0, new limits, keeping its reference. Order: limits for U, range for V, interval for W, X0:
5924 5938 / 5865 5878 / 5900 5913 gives -42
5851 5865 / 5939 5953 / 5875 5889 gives -29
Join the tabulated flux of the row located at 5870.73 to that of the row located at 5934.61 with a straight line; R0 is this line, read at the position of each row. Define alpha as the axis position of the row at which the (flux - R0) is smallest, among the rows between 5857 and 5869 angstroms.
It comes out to 5862.62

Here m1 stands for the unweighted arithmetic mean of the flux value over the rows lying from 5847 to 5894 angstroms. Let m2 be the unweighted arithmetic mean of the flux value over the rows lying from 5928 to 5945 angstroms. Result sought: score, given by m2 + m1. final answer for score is 15.5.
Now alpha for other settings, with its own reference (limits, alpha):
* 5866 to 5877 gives 5869.38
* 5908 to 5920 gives 5908.70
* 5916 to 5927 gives 5923.69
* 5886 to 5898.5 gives 5893.75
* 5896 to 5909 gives 5896.47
